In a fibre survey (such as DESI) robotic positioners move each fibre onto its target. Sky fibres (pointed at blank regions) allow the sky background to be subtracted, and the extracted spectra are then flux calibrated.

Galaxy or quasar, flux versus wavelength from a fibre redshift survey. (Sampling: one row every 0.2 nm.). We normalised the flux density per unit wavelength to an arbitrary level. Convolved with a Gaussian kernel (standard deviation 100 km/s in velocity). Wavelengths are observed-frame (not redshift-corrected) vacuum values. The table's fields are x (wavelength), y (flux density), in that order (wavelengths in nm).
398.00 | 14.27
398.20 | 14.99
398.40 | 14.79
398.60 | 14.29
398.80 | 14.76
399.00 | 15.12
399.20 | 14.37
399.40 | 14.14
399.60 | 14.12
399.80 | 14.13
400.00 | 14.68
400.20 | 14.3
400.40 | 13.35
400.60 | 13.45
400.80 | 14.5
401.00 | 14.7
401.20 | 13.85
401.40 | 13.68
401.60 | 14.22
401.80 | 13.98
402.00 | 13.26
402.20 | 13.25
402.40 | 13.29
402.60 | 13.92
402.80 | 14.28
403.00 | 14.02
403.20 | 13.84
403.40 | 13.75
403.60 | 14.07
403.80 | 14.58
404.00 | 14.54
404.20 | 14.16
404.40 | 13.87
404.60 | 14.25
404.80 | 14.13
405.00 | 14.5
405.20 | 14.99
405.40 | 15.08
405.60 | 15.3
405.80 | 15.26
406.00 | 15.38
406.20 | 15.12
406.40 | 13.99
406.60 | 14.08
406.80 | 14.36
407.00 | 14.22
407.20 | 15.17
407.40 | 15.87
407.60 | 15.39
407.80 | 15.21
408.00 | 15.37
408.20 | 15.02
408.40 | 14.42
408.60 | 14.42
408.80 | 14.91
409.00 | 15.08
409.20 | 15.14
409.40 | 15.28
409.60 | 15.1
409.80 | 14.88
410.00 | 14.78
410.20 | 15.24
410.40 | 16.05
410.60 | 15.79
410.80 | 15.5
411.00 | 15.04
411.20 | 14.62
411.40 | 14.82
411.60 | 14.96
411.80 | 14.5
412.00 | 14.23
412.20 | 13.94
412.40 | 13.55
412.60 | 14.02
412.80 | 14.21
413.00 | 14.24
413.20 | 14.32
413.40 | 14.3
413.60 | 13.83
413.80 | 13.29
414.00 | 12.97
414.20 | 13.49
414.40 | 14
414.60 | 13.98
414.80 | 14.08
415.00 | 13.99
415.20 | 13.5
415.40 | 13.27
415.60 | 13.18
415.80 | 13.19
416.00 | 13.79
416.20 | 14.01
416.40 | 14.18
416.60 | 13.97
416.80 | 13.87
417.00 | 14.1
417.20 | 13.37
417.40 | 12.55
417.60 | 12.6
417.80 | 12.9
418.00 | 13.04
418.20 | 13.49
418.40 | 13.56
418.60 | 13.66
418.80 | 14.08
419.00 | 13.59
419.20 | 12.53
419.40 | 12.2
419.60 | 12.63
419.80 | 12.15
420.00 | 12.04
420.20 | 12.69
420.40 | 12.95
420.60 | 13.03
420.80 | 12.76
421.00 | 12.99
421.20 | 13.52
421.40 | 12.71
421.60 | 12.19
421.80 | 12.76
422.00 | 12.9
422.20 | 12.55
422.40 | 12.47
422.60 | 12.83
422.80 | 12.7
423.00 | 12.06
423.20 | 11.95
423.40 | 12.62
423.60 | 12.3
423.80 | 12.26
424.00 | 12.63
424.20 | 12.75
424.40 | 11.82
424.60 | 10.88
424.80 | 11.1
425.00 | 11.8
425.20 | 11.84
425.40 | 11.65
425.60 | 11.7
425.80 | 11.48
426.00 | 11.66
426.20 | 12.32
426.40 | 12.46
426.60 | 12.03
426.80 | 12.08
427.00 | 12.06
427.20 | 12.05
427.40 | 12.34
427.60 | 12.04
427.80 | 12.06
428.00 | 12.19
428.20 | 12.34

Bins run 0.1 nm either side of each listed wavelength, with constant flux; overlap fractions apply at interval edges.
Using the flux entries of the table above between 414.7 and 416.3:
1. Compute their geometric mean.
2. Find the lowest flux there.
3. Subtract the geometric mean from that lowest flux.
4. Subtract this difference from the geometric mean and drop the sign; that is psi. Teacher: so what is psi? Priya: 14.1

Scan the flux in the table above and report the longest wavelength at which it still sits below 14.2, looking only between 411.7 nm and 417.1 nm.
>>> 417.00 nm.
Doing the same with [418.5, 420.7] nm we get 420.60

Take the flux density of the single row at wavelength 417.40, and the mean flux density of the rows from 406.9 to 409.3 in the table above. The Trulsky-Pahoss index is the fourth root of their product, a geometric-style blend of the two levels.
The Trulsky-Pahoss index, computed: 3.71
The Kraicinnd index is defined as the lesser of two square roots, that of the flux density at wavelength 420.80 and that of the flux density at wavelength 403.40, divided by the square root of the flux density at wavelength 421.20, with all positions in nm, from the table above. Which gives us 0.97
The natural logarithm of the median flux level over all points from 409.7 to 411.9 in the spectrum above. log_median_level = 2.71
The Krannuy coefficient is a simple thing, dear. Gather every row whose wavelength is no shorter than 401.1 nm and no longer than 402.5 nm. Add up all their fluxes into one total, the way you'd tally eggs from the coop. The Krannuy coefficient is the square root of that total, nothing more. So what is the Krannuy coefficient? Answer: 9.8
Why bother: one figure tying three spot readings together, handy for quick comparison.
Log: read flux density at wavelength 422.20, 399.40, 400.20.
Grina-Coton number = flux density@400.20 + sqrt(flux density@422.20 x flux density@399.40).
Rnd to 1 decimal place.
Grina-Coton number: 27.6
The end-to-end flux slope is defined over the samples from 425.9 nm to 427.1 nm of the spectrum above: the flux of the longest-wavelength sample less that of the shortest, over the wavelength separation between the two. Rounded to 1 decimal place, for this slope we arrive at 0.4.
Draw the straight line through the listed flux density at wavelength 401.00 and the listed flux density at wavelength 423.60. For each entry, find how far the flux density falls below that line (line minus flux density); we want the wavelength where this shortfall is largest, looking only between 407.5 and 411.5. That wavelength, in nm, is 408.40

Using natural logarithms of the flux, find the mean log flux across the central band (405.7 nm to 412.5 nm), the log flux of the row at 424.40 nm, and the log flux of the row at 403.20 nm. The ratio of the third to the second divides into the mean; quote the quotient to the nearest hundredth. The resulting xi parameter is 2.54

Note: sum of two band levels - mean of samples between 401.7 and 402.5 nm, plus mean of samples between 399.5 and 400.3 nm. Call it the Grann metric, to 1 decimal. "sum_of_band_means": 27.8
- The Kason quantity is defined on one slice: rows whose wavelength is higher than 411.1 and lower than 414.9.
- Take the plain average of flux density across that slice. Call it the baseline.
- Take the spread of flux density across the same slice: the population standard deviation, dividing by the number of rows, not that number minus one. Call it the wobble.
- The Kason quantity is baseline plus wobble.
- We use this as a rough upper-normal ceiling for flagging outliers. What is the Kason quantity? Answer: 14.6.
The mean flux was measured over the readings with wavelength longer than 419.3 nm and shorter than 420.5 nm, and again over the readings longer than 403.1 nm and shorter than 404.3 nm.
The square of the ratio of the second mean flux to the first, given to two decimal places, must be 1.29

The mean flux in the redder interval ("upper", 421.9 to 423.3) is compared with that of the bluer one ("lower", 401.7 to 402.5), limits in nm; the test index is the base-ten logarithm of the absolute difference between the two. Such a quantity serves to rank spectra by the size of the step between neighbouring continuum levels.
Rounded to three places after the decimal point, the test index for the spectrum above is -0.022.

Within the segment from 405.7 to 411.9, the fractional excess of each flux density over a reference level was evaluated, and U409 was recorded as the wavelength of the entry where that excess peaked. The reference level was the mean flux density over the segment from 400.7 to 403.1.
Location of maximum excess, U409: 410.40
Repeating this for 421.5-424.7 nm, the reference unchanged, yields 422.00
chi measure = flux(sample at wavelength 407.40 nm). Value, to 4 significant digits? 15.87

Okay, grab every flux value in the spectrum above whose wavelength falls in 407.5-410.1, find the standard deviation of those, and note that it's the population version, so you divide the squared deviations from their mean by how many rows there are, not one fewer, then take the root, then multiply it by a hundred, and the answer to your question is 30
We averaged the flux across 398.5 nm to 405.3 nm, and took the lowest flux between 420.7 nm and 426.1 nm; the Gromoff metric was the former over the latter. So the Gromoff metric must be 1.30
